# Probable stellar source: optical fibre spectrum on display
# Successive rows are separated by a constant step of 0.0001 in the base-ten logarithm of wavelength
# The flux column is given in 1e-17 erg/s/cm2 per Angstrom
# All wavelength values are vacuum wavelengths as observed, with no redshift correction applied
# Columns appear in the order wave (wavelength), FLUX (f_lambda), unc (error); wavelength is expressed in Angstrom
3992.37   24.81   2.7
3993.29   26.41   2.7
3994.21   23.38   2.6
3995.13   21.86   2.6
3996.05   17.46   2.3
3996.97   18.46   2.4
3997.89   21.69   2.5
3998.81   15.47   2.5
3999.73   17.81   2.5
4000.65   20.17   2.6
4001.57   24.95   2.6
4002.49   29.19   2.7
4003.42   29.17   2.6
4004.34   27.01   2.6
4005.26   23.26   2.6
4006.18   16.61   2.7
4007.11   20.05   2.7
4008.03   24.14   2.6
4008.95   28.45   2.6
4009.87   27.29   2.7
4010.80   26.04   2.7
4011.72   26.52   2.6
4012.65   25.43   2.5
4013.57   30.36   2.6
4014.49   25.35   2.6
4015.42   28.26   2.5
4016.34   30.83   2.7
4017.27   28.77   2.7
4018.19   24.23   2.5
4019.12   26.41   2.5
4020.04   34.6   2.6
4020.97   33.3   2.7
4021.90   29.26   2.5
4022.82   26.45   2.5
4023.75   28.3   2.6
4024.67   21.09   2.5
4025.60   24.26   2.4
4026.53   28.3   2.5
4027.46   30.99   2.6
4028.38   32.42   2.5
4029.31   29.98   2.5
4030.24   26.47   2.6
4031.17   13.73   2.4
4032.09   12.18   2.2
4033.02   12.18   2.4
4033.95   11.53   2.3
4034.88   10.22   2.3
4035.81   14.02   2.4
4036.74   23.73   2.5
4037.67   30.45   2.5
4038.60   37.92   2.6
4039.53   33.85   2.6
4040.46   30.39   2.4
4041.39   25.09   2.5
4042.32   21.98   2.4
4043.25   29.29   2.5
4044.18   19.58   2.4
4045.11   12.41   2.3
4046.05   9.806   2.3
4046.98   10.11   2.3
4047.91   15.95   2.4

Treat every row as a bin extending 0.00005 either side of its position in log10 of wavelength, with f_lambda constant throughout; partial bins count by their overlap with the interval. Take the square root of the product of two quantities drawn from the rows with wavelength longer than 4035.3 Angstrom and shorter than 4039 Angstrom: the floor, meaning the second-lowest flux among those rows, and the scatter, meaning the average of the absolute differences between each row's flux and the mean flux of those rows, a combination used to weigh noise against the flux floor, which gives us 13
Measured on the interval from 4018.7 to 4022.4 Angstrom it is 9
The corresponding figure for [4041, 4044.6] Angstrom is 8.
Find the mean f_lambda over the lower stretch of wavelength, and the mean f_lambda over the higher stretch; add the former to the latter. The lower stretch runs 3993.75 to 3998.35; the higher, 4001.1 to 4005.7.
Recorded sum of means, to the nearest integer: 47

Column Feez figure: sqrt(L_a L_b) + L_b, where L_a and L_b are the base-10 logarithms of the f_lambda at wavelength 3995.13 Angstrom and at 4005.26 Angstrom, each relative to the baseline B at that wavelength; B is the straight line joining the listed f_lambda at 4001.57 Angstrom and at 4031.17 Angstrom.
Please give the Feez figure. 0.0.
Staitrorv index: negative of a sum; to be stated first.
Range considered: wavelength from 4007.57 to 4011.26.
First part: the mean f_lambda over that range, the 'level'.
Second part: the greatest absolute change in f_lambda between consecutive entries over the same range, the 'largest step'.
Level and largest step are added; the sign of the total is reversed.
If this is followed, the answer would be -30.8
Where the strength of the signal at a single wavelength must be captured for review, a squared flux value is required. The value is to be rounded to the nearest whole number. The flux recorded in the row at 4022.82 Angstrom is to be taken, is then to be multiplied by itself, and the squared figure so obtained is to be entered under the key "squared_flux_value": 700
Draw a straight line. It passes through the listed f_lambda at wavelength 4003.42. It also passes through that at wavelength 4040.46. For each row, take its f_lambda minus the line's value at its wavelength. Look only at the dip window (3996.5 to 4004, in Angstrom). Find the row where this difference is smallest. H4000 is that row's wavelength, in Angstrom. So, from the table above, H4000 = 3998.81 Angstrom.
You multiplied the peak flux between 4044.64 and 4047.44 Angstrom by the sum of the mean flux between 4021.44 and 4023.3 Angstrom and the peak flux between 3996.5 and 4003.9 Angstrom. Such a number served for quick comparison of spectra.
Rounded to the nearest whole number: 708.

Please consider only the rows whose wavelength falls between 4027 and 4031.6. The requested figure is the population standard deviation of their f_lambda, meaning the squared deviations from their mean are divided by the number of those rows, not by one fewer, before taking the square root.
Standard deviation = 6.8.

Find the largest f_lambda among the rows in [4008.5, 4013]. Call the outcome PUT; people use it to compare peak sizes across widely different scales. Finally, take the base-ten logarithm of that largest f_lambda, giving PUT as 1.45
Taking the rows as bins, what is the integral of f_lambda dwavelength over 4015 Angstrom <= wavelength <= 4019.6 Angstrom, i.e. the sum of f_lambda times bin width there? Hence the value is 128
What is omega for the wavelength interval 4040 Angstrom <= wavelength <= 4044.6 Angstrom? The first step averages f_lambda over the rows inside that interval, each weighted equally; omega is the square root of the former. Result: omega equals 5.03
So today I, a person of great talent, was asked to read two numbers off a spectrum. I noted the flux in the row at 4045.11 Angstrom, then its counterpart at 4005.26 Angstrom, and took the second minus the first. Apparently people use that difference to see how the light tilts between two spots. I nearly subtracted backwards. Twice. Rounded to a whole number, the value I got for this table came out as 11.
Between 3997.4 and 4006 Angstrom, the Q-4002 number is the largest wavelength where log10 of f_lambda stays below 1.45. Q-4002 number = 4005.26 Angstrom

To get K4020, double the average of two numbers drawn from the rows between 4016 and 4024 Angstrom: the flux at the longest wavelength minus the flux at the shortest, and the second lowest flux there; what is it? 24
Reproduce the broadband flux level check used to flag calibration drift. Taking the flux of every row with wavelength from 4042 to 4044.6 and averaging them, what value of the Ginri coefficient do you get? 24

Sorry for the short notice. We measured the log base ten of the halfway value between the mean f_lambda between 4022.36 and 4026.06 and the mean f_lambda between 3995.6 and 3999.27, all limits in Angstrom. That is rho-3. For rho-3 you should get 1.34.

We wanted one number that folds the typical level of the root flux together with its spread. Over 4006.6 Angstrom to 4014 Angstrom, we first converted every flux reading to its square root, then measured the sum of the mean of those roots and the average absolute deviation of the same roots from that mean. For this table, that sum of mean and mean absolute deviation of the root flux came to 5.3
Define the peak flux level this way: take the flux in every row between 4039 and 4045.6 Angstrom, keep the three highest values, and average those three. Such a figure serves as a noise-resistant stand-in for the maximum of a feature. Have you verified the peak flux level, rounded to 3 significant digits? 31.2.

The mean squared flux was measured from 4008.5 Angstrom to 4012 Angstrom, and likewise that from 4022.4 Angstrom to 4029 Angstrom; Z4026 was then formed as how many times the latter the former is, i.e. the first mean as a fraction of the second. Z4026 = 0.96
